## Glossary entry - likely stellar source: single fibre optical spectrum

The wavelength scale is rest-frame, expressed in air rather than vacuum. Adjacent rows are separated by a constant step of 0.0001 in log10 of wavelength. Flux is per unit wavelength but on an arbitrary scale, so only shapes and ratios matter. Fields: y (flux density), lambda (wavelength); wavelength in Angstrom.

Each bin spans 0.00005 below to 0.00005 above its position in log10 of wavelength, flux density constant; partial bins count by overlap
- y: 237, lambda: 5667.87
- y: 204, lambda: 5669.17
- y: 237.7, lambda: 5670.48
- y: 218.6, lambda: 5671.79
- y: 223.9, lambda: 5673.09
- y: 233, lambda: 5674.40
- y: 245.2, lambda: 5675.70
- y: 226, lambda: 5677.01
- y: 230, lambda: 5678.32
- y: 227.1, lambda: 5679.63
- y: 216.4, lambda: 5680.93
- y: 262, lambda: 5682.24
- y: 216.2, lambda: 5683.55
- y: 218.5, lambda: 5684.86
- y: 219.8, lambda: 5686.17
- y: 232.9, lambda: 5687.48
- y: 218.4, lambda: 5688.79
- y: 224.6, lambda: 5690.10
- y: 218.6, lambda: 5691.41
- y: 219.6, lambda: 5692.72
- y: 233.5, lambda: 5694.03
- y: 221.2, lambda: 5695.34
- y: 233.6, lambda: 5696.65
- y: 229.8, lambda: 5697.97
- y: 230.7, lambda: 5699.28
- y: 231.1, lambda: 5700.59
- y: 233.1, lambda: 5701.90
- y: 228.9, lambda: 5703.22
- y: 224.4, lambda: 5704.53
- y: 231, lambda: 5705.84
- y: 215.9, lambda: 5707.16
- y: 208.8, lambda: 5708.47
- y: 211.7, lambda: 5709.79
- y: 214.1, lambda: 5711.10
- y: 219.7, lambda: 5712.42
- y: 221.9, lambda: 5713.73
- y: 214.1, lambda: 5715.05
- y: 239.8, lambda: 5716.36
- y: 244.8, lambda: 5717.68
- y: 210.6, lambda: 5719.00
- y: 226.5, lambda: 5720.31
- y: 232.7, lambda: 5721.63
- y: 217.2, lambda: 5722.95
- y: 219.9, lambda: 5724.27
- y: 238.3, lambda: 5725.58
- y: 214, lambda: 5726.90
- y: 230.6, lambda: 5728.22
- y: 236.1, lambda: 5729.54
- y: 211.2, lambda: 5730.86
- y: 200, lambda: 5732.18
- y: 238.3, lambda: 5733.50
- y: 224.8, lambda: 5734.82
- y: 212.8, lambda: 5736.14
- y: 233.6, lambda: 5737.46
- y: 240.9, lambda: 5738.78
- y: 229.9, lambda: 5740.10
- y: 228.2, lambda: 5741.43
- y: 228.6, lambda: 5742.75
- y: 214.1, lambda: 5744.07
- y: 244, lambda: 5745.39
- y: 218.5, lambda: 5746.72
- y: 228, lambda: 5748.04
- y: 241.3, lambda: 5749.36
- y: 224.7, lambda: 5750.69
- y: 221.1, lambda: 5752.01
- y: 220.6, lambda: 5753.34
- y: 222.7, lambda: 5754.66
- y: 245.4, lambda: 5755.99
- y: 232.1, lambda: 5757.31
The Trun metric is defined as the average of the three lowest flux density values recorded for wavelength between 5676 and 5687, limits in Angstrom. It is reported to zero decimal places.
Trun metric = 217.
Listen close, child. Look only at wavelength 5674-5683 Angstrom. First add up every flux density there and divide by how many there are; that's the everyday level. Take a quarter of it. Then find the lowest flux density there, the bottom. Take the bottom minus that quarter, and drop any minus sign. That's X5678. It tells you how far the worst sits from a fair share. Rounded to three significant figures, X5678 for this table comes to 158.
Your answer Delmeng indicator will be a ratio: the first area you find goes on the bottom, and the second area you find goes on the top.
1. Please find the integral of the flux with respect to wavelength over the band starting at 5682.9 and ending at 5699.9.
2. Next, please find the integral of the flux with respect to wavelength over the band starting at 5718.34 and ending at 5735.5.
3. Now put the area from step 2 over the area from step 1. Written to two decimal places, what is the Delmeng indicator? 1.00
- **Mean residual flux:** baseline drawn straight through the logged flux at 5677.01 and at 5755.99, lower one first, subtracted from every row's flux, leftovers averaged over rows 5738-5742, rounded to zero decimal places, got -8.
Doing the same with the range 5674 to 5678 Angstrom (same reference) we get 9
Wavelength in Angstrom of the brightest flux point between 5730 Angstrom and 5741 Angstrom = 5738.78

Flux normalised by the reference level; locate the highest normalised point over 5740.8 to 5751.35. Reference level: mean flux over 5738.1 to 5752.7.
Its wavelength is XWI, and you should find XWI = 5745.39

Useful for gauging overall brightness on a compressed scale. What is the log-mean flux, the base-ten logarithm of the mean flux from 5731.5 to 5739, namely 2.35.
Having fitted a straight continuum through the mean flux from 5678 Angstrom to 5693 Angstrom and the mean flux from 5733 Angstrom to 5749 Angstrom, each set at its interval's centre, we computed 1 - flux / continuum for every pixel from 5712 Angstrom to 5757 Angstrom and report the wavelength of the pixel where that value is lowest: 5717.68 Angstrom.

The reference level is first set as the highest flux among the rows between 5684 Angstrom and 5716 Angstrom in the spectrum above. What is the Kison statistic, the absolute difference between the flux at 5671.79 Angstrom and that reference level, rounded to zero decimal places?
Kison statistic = 15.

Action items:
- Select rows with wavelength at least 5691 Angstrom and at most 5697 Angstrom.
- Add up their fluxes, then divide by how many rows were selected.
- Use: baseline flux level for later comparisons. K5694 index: 225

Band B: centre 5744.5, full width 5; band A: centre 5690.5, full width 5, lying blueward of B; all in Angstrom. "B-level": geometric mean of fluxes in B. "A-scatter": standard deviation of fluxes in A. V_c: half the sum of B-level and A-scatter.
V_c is 114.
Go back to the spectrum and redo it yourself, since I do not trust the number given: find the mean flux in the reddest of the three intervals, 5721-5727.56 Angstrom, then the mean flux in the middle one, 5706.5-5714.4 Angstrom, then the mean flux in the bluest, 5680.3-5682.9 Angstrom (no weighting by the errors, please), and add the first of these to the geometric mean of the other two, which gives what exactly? 451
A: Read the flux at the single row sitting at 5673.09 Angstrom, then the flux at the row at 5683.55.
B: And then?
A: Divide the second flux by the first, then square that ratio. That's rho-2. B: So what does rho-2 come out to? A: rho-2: 0.93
